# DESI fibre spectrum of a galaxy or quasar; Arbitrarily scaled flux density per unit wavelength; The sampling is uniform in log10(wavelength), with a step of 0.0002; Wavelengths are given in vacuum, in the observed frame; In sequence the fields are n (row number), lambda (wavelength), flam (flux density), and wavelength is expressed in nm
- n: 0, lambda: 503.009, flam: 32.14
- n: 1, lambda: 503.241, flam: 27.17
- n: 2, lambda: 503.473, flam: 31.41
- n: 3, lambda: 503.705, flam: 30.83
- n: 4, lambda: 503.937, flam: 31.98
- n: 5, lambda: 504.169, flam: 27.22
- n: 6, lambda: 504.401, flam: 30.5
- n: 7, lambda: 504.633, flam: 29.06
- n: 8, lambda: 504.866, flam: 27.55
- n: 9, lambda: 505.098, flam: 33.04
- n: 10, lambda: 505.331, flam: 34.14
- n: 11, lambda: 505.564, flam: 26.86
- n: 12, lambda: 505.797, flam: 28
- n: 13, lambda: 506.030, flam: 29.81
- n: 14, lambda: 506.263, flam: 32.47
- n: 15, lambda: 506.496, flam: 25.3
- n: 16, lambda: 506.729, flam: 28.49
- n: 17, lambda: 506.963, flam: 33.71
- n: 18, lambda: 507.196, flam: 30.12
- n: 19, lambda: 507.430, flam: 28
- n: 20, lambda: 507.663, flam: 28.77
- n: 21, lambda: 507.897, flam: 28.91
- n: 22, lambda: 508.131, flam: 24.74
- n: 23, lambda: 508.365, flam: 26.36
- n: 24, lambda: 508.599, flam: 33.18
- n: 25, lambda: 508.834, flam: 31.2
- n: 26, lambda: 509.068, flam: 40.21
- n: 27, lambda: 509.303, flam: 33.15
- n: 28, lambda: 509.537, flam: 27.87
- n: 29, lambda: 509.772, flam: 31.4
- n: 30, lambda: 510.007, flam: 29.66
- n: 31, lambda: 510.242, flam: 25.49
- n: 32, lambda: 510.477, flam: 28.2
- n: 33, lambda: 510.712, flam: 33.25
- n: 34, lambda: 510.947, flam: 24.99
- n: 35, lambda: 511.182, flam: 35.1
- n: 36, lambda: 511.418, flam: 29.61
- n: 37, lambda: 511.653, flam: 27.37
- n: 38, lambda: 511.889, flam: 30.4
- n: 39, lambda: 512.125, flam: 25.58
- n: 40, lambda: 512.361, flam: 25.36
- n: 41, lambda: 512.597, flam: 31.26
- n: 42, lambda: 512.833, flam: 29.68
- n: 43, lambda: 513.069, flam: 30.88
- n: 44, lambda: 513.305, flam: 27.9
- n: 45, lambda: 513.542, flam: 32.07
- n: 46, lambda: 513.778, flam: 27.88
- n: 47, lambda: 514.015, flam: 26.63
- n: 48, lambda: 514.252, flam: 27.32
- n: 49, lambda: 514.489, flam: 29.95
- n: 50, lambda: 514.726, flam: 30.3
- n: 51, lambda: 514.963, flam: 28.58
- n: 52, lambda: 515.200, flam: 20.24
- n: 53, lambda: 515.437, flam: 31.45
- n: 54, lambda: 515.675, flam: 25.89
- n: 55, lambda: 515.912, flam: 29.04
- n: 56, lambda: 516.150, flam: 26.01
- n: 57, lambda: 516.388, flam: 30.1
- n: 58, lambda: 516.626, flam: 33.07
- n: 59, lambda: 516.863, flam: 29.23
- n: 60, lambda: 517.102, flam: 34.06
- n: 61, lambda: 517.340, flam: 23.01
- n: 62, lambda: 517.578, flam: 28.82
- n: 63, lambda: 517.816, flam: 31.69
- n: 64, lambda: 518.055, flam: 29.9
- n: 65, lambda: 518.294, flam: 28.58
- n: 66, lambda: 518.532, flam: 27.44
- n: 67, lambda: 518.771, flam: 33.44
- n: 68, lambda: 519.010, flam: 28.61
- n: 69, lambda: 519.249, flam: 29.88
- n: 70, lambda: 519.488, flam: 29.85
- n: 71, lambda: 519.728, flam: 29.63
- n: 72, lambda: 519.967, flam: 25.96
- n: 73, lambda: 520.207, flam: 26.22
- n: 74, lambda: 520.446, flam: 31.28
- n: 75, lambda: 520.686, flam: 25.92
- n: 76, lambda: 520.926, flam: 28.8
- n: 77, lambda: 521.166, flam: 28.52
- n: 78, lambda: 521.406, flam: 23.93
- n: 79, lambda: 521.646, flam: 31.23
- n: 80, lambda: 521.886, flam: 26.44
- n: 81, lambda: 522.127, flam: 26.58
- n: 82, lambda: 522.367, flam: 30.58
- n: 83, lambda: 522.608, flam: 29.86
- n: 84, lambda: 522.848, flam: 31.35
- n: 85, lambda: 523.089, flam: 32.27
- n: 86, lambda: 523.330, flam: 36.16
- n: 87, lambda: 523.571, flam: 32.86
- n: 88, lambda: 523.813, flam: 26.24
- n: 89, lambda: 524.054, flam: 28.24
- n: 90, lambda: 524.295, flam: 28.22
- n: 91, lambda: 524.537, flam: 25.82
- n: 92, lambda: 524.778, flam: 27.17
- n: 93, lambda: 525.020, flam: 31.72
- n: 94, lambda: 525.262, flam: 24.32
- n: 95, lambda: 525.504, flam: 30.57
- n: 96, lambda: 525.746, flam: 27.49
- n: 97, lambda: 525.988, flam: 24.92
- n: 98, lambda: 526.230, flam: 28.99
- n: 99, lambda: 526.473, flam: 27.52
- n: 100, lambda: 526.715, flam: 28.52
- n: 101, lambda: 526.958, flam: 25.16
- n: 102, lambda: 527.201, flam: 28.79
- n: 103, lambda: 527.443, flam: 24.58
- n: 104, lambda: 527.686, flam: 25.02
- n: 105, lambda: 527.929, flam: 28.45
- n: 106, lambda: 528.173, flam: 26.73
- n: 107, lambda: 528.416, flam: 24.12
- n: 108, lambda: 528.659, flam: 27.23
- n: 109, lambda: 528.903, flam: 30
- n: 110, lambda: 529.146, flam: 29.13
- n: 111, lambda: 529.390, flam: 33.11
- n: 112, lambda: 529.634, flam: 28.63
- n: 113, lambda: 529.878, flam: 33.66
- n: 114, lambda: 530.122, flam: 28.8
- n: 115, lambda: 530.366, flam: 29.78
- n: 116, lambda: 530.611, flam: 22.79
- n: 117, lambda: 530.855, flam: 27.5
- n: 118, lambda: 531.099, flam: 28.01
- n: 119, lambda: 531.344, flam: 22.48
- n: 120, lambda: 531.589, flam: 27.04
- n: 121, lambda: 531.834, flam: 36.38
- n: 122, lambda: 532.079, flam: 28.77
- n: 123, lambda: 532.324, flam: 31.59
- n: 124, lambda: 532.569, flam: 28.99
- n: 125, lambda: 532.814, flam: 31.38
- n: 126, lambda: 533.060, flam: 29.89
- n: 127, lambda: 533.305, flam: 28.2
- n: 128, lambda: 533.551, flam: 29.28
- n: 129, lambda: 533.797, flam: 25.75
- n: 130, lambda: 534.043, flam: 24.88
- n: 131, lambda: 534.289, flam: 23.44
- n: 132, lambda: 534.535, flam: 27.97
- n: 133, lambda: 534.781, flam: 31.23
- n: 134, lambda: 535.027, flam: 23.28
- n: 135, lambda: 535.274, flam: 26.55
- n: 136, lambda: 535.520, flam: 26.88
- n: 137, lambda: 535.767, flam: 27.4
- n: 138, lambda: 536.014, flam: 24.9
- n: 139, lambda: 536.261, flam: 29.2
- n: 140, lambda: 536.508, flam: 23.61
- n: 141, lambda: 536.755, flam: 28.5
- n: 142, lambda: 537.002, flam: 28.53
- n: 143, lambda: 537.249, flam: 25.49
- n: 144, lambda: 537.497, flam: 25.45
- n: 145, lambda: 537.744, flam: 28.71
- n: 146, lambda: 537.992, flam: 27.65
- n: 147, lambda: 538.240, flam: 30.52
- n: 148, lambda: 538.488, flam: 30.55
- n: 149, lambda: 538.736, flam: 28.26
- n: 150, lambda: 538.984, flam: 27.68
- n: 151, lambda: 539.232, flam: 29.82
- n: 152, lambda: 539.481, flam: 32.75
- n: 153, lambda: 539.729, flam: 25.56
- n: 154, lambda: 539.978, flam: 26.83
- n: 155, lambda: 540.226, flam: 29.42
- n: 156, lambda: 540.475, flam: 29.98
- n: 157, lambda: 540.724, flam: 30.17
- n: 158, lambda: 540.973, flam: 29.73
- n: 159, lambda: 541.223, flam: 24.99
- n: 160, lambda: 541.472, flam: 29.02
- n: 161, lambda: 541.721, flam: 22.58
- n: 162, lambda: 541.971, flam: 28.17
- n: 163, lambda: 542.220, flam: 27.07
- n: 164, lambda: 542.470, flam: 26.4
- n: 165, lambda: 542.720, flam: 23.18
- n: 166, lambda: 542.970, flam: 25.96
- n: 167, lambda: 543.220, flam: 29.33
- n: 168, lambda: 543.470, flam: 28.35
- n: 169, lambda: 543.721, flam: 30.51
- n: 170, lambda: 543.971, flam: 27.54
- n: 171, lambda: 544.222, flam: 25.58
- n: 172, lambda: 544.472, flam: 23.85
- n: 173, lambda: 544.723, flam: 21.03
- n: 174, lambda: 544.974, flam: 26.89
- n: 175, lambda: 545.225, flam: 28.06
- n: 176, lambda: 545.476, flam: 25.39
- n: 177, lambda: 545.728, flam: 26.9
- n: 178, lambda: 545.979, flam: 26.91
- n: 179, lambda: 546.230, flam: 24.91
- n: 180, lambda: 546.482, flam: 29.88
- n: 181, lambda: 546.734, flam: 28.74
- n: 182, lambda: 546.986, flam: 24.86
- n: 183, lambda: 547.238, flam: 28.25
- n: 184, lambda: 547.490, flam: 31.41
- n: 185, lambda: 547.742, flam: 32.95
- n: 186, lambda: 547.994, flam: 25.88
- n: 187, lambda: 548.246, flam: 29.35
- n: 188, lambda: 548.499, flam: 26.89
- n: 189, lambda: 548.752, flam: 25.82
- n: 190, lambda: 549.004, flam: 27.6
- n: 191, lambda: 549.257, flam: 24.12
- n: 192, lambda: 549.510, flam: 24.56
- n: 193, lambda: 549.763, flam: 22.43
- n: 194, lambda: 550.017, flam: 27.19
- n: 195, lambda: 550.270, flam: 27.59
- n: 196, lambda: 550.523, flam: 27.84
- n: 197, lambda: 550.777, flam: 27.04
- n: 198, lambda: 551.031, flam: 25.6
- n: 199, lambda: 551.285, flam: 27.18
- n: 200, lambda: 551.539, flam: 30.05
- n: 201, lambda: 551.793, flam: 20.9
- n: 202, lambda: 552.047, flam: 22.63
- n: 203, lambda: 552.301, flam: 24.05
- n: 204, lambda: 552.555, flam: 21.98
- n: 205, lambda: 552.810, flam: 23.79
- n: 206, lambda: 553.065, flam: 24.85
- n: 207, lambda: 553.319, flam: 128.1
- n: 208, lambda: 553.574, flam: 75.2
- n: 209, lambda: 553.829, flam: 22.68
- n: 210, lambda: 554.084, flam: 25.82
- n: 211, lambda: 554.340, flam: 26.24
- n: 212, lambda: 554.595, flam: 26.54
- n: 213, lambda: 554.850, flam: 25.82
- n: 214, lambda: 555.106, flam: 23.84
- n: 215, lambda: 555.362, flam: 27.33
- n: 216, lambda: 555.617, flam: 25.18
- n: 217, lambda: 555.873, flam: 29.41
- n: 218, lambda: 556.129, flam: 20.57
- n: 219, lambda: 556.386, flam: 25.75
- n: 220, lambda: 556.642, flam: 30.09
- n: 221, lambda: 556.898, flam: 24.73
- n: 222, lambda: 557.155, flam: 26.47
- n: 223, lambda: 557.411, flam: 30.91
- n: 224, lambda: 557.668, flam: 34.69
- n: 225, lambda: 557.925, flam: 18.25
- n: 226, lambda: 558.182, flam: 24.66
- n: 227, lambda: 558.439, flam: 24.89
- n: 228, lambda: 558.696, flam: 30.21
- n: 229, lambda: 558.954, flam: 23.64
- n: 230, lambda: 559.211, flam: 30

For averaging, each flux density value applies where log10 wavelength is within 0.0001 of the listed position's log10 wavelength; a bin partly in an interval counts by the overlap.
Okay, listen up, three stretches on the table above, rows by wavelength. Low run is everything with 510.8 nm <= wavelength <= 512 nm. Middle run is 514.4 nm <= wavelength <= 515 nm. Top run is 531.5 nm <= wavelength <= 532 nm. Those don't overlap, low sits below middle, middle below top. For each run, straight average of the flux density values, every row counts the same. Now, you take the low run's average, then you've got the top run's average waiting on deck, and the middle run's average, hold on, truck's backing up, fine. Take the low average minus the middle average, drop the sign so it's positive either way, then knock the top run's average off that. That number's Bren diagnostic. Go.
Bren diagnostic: -31.6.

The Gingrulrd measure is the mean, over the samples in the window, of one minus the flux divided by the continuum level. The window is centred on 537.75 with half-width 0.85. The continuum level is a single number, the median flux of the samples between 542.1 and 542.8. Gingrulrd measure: -0.065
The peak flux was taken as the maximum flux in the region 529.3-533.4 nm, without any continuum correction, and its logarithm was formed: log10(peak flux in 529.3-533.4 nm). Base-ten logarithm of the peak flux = 1.56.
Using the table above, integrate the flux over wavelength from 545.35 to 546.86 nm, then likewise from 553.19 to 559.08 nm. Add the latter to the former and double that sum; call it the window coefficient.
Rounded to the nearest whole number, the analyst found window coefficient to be 466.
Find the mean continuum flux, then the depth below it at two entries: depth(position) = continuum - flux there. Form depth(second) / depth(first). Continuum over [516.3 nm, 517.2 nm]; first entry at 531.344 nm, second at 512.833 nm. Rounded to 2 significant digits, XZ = 0.21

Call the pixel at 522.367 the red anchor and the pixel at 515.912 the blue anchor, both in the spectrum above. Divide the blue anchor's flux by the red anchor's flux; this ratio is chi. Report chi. 0.95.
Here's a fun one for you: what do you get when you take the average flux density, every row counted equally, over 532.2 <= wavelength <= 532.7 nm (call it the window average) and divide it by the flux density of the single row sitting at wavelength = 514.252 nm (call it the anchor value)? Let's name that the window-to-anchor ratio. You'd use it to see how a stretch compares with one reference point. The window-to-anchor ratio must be 1.11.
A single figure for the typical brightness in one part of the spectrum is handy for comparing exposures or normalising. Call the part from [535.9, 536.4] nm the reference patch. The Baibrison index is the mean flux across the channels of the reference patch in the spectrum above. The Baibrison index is 27.0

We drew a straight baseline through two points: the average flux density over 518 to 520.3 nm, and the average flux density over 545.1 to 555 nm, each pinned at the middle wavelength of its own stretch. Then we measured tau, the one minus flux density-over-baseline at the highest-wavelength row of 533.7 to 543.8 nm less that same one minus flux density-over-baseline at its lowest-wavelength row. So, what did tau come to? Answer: -0.15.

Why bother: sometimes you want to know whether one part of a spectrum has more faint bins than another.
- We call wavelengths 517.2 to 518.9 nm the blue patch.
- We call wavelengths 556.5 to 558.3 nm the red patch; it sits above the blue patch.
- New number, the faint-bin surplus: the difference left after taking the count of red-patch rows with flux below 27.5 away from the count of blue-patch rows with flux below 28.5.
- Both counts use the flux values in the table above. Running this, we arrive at -2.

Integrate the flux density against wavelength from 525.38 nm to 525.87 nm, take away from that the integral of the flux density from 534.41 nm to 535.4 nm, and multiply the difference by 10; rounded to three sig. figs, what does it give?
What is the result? -128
